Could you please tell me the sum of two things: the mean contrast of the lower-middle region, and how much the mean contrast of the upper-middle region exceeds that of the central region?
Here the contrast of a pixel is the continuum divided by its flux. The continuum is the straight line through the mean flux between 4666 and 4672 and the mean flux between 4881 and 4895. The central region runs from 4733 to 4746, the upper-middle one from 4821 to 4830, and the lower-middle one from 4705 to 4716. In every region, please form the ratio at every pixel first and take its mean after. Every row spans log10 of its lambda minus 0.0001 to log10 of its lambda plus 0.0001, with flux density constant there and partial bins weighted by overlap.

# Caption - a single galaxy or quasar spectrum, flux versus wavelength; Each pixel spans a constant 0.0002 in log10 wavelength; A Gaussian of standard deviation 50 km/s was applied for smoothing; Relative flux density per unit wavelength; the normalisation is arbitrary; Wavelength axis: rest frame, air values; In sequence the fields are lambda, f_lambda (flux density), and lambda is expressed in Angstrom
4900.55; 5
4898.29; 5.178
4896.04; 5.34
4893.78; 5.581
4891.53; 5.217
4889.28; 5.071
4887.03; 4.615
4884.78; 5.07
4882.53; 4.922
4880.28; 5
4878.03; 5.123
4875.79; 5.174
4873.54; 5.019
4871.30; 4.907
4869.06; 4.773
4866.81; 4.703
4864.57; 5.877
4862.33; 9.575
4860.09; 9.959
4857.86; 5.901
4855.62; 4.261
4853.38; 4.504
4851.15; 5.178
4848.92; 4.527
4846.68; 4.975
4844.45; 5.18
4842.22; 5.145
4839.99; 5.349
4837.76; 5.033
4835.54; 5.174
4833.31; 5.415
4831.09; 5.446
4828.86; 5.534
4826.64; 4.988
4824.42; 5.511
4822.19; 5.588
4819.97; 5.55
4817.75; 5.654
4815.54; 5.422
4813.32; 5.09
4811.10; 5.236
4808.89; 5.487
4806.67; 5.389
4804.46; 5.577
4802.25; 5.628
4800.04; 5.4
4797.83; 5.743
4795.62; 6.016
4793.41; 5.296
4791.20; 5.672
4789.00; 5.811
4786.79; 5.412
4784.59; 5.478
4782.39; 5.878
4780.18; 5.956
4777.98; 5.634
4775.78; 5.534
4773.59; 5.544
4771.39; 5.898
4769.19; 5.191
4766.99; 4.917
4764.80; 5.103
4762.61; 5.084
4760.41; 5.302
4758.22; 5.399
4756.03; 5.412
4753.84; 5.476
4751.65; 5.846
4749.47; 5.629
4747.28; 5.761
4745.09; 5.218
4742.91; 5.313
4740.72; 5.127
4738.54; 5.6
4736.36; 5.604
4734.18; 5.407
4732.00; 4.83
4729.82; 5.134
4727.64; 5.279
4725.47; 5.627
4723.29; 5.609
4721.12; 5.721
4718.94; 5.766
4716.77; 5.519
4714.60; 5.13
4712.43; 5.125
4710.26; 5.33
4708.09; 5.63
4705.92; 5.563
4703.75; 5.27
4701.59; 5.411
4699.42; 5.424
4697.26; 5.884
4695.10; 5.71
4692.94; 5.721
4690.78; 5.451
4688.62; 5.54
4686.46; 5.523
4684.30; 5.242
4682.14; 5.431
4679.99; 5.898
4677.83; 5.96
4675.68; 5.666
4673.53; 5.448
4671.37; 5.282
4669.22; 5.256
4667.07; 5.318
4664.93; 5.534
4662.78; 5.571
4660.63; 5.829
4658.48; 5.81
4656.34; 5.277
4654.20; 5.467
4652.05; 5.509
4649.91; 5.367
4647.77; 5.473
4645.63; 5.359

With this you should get 0.96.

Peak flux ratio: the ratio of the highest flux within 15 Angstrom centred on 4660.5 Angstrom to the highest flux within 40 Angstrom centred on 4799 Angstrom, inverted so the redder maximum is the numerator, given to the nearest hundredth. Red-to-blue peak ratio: 1.03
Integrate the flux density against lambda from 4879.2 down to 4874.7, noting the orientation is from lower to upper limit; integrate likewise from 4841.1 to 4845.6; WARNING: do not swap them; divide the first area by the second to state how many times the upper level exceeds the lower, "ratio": 1.00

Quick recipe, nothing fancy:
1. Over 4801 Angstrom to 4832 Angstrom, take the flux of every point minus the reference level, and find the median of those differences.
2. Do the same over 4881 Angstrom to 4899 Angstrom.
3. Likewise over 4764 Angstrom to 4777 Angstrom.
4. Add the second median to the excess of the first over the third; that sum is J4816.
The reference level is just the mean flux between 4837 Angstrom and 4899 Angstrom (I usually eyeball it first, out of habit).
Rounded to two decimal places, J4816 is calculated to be -0.14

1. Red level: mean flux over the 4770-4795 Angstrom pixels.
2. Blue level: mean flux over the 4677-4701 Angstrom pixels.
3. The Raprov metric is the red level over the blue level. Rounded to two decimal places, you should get 1.01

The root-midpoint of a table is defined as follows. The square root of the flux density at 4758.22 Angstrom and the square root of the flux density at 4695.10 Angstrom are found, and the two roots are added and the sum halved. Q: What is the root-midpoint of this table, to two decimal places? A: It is 2.36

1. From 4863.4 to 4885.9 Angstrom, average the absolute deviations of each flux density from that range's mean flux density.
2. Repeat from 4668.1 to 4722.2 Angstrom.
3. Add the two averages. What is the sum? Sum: 0.39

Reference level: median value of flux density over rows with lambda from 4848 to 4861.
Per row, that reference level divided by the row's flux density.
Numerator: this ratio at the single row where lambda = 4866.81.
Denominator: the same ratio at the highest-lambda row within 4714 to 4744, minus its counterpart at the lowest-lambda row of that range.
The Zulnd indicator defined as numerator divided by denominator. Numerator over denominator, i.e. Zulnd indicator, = -32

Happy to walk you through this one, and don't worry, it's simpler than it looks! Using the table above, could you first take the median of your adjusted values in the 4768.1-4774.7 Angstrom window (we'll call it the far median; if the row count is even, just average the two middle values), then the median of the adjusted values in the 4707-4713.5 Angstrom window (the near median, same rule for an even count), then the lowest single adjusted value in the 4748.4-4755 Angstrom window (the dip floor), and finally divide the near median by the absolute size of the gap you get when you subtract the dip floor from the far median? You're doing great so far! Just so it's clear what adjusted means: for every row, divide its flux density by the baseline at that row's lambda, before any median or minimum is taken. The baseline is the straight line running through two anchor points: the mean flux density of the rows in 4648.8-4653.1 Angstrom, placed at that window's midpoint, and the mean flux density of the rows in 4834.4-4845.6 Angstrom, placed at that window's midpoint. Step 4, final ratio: 54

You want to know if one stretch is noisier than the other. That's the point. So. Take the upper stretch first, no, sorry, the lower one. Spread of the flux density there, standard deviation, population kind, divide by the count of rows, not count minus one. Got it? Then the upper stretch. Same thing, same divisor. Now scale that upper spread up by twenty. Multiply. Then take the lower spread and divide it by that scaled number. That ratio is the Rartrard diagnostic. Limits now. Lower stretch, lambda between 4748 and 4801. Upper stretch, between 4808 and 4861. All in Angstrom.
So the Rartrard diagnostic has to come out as 0.014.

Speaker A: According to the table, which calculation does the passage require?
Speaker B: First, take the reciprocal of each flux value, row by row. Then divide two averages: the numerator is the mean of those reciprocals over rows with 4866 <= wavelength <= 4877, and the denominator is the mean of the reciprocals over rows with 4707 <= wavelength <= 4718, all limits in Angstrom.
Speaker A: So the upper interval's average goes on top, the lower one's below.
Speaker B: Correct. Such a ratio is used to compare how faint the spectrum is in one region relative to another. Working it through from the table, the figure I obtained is 1.09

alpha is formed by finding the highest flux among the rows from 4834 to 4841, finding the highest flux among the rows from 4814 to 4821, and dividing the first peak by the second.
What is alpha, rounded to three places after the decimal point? 0.946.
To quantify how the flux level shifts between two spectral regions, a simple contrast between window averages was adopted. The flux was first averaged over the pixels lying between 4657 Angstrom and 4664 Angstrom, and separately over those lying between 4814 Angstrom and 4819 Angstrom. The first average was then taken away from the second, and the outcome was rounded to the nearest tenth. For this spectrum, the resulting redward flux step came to -0.2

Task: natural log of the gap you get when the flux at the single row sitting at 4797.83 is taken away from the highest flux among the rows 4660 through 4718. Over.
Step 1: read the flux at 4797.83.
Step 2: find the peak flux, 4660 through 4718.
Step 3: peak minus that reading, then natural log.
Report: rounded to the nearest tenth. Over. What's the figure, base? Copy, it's -1.5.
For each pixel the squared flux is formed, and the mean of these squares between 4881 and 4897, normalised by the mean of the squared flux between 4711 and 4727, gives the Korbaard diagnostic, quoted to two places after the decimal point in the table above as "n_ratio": 0.87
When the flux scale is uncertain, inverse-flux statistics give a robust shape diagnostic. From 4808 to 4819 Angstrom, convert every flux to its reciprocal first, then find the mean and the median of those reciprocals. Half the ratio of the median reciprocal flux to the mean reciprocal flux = 0.495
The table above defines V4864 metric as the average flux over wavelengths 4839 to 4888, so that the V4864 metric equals 5.44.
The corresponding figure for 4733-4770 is 5.38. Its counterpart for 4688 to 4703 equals 5.59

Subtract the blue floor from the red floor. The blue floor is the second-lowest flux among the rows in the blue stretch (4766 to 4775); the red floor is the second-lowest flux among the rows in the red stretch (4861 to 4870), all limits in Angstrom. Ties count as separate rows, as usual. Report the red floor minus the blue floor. -0.42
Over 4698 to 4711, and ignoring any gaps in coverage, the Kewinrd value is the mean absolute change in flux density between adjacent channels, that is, 0.16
